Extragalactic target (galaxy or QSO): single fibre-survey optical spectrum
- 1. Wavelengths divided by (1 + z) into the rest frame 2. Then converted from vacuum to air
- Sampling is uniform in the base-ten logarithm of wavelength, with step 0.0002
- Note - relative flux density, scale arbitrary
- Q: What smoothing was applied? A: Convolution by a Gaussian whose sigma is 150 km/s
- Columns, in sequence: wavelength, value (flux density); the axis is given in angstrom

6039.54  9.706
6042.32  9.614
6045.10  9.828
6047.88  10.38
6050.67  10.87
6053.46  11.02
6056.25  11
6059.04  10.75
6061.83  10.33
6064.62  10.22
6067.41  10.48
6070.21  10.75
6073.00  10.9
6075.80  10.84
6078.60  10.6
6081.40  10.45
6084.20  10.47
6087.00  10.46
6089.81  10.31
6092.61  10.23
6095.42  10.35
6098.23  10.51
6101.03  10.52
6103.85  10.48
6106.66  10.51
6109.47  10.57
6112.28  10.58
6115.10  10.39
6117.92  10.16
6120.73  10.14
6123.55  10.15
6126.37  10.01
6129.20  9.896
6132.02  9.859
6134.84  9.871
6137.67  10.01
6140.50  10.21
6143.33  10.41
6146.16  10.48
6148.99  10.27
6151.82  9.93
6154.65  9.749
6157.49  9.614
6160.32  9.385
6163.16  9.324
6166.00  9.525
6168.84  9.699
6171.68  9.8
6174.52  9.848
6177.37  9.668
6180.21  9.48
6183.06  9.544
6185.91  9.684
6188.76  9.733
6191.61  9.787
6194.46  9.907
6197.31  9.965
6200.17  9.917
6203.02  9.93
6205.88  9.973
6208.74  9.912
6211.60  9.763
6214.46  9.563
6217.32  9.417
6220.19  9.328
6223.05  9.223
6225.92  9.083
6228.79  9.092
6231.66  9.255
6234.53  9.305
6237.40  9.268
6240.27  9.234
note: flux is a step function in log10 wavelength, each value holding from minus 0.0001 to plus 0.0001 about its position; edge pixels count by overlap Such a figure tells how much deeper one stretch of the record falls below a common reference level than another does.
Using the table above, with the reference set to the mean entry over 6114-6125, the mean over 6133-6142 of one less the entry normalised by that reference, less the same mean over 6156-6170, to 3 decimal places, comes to -0.051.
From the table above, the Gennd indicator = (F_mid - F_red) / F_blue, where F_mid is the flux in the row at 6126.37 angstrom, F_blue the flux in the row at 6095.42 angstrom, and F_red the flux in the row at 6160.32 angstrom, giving 0.06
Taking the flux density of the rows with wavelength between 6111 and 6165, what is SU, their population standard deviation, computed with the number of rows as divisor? 0.34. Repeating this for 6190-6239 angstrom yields 0.33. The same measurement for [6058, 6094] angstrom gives 0.22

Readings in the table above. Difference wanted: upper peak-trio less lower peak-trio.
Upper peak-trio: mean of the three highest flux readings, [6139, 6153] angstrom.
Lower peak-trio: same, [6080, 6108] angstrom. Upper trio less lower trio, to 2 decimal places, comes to -0.13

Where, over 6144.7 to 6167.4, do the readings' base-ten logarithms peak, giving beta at 6146.16 angstrom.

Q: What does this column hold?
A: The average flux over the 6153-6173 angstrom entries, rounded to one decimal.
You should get 9.6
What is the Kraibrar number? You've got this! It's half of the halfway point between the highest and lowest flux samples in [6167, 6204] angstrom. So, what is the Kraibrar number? 4.9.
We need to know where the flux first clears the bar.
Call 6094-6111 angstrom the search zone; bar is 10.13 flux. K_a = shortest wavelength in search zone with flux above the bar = 6095.42 angstrom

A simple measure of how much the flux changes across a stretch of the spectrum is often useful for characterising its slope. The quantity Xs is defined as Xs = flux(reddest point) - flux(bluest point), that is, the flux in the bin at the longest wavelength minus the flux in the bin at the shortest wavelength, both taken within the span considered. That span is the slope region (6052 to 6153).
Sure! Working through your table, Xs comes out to -1.1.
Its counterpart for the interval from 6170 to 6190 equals -0.1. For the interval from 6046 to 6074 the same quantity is 0.5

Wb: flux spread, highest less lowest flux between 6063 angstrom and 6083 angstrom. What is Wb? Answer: 0.68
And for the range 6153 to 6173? 0.48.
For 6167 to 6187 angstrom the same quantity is 0.37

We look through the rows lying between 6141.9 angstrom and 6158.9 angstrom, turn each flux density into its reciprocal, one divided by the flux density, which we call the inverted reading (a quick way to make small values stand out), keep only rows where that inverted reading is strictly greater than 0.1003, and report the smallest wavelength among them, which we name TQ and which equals 6151.82 angstrom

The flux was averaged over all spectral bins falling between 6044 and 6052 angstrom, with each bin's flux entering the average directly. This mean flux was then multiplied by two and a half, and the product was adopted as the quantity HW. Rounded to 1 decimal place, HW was 25.9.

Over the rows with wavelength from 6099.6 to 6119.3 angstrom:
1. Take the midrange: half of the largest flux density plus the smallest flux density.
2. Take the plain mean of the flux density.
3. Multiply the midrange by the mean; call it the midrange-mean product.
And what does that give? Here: 108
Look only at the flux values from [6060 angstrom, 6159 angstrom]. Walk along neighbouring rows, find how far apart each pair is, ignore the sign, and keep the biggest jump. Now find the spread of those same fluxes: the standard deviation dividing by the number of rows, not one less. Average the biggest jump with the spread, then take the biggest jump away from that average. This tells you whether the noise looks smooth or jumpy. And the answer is -0.020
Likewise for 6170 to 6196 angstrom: -0.028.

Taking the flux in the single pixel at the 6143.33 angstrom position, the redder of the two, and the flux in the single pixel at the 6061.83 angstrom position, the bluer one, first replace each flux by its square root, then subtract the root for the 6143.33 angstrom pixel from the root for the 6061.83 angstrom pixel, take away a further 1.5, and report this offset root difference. -1.51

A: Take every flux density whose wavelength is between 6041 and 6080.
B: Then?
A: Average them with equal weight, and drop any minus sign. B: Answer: 10.5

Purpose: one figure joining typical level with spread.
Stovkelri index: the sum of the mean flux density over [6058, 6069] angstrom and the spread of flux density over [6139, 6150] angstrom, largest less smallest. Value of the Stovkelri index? 10.7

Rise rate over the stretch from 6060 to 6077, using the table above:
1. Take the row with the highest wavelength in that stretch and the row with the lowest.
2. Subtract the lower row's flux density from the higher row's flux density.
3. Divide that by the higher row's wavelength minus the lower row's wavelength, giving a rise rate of 0.04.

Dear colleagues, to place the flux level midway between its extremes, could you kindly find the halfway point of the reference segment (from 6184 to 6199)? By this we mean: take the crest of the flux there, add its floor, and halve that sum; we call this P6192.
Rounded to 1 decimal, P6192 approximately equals 9.8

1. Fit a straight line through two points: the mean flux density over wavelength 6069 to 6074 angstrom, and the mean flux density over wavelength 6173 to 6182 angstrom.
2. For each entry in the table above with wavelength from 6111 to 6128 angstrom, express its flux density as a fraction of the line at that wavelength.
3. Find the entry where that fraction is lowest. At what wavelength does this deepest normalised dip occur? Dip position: 6126.37 angstrom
